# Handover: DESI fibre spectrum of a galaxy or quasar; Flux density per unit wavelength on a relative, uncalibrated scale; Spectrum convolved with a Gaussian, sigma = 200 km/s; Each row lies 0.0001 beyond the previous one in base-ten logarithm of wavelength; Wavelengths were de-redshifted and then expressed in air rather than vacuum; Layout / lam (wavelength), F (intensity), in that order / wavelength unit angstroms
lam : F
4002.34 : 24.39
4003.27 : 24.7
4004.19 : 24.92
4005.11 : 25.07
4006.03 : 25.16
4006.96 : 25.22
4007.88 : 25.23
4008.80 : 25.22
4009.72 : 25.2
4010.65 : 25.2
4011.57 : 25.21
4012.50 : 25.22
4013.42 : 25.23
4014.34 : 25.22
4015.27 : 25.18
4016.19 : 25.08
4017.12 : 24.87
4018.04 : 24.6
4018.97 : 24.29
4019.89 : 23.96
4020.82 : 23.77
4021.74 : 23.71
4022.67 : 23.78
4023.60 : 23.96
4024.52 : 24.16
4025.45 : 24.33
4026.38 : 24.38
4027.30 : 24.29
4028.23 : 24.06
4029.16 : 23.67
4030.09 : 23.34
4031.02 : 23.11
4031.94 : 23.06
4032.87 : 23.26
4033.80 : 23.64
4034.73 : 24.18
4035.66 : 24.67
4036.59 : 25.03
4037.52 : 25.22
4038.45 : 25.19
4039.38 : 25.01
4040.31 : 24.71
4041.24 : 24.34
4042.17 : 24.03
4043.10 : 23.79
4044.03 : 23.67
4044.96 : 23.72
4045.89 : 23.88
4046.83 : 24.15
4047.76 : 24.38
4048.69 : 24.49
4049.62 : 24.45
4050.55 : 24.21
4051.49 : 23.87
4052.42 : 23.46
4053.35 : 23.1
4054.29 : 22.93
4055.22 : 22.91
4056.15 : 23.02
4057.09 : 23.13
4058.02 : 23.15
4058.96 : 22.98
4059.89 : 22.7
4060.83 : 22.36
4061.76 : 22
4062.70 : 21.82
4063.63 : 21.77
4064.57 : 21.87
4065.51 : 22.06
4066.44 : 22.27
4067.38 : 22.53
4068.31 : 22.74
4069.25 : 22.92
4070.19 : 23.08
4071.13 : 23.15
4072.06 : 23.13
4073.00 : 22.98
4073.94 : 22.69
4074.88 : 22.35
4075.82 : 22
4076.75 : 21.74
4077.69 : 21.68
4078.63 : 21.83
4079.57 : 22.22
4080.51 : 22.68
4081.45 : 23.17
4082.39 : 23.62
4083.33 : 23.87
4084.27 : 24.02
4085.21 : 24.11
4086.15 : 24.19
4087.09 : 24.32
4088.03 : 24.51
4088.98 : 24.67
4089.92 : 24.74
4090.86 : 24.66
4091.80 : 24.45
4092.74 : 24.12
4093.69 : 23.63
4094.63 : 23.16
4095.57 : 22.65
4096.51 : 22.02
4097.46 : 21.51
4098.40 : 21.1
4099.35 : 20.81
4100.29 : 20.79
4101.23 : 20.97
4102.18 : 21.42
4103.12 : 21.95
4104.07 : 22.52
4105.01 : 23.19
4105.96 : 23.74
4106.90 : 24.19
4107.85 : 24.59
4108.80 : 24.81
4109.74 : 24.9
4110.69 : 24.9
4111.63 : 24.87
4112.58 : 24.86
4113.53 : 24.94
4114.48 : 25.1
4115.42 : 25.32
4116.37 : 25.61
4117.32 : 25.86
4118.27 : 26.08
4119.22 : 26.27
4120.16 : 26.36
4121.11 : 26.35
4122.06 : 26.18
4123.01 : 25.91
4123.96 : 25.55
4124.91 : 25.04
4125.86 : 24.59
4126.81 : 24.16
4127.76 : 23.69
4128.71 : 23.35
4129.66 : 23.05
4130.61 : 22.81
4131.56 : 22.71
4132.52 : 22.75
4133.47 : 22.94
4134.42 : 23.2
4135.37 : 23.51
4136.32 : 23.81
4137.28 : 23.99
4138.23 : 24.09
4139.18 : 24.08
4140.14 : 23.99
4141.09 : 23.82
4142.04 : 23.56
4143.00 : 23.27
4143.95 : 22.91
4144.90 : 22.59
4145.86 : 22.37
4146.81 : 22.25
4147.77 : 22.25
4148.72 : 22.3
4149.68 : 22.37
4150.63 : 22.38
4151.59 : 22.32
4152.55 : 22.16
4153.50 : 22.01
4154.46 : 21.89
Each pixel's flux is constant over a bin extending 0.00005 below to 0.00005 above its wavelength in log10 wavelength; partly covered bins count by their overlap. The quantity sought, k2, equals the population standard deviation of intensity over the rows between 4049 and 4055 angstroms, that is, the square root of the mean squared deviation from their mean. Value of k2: 0.556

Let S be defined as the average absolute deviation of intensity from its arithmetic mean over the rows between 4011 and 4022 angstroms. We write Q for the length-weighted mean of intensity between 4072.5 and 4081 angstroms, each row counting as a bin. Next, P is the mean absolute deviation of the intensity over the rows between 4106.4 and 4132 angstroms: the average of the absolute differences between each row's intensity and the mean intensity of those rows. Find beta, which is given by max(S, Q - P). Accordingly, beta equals 21.4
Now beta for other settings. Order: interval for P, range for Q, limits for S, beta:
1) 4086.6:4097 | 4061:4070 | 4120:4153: 21.5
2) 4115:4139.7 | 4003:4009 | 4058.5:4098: 23.9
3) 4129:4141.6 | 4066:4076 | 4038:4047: 22.2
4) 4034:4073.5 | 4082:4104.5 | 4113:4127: 22.2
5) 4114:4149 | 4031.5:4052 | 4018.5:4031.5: 23.1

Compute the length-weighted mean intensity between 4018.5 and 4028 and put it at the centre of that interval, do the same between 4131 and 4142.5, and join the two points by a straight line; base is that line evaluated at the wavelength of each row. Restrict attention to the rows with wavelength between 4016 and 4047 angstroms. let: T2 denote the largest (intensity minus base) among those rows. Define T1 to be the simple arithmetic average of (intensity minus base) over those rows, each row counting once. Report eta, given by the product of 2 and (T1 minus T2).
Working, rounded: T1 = 0.12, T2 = 1.22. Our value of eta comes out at -2.2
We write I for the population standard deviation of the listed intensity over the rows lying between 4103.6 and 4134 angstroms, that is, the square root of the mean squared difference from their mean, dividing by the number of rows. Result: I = 1.19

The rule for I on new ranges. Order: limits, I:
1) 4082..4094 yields 0.36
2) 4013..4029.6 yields 0.53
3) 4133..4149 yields 0.67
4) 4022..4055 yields 0.60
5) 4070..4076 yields 0.41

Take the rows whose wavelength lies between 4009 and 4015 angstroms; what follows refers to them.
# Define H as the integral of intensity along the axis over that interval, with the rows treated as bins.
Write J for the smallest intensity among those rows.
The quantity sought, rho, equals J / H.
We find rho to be 0.17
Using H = 151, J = 25.2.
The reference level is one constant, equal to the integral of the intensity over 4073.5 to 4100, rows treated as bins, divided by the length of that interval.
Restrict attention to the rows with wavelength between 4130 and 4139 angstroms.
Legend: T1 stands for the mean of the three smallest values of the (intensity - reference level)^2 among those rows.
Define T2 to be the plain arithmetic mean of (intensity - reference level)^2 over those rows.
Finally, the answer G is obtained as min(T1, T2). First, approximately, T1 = 0.0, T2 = 0.3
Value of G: 0.0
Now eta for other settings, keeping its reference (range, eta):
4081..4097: -1.7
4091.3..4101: -4.0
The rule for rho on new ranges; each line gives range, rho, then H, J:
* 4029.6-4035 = 0.18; 126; 23.06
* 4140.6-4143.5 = 0.34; 68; 23.27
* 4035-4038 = 0.33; 75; 24.67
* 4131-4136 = 0.20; 115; 22.71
